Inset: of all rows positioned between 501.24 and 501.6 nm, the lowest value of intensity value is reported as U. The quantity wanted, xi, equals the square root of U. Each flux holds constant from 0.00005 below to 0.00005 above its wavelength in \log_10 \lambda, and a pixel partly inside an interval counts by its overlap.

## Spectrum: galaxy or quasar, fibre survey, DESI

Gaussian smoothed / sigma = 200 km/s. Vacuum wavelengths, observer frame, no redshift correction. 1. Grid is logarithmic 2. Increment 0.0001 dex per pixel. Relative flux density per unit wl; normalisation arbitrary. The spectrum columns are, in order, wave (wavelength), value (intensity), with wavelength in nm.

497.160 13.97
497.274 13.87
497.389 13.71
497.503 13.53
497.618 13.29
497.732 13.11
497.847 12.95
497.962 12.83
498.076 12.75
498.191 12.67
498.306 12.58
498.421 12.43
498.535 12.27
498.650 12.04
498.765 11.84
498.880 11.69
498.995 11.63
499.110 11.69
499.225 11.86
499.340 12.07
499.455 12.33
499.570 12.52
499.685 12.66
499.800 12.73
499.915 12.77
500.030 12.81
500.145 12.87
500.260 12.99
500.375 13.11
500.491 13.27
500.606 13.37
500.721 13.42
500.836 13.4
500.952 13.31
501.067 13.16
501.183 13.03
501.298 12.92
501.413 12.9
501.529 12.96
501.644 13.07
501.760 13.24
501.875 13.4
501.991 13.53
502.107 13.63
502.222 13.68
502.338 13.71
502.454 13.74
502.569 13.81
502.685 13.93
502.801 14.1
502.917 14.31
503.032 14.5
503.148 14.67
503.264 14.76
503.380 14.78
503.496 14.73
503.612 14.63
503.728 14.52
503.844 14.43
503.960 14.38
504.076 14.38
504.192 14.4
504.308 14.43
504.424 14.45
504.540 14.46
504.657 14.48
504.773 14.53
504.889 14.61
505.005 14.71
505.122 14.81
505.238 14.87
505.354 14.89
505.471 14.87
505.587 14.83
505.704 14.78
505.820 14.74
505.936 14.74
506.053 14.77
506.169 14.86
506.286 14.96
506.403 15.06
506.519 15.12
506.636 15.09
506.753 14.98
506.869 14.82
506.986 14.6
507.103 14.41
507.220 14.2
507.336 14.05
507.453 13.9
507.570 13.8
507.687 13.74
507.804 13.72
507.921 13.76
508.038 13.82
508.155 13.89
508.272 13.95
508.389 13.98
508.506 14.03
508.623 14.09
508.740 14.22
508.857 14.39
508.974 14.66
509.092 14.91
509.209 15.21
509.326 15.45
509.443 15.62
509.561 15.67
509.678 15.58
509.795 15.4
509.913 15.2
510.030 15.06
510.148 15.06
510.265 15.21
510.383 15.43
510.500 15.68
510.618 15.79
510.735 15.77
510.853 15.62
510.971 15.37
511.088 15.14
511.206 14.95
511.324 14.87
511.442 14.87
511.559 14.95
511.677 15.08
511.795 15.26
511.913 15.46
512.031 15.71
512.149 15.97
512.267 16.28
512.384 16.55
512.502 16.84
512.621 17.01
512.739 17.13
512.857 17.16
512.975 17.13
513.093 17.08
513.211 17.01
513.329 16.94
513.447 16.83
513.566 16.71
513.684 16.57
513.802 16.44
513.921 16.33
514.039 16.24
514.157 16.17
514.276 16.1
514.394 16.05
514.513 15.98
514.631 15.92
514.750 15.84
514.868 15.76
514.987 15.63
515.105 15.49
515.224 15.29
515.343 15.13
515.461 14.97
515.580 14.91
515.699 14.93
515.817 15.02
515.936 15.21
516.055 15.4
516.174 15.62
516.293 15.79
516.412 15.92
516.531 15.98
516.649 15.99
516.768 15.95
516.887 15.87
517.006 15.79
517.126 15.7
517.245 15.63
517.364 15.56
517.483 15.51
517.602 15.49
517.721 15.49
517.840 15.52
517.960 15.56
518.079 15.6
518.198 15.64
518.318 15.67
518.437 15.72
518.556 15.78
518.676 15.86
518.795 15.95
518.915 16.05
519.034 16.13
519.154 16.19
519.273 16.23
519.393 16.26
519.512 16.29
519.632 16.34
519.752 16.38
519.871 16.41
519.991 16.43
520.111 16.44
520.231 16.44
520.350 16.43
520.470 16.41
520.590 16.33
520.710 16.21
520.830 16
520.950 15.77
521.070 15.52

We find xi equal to 3.59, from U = 12.9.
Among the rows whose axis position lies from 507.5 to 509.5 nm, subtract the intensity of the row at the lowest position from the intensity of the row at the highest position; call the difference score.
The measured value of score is 1.8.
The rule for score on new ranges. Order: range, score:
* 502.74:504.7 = 0.4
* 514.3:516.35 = -0.3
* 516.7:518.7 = -0.1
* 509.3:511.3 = -0.5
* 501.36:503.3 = 1.9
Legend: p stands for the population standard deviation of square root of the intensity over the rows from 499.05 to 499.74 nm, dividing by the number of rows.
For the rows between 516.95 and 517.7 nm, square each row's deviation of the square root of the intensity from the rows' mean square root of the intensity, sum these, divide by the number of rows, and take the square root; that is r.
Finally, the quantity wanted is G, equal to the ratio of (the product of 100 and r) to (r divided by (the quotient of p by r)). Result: 370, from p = 0.050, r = 0.0134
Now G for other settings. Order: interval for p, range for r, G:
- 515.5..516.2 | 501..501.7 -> 265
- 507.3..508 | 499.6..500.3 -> 105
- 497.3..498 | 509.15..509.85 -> 215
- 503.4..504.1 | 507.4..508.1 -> 214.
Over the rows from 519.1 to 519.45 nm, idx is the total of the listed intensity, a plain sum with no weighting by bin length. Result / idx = 49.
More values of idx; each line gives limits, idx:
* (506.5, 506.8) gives 45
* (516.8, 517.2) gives 47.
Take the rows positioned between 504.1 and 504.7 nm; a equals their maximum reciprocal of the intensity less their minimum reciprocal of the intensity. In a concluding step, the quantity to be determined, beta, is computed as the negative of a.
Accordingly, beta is -0.0004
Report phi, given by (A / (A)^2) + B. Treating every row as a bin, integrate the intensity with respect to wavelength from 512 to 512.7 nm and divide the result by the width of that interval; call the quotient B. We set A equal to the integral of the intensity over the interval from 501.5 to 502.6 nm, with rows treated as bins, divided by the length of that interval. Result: 16.5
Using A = 13.5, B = 16.4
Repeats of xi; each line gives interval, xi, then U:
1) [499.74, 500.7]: 3.57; 12.73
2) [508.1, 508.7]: 3.73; 13.89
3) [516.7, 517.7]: 3.94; 15.49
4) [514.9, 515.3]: 3.91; 15.29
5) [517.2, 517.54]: 3.94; 15.51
